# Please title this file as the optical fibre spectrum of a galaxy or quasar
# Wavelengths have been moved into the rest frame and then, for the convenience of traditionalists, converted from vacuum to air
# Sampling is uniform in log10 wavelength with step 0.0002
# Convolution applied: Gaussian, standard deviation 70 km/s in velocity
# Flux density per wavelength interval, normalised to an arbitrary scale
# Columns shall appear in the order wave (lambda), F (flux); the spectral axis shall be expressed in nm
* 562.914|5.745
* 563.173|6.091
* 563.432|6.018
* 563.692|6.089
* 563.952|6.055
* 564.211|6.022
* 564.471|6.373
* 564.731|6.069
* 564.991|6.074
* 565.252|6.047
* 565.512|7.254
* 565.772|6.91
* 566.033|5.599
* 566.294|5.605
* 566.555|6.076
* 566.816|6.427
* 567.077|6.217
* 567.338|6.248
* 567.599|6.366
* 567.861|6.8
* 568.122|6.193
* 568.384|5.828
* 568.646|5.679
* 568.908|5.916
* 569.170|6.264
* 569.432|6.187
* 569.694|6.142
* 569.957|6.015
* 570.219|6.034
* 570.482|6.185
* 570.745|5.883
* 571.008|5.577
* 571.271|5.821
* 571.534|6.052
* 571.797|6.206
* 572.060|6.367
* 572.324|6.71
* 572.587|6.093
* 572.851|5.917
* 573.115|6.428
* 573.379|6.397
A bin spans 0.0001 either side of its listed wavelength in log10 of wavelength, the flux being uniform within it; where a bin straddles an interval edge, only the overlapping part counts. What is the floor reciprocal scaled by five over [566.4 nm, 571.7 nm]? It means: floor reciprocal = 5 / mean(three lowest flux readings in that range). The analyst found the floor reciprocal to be 0.878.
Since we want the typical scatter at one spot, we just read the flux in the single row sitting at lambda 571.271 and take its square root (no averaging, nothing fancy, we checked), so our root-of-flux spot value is 2.41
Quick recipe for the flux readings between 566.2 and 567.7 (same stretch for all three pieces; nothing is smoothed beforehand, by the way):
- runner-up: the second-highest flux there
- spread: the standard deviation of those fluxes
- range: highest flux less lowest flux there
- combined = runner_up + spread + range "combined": 7.5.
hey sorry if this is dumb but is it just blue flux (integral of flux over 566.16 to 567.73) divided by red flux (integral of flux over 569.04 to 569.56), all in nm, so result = 3.0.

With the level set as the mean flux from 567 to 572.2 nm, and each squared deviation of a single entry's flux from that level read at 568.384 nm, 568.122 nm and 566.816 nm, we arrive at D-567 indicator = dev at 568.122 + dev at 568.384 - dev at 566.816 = 0.0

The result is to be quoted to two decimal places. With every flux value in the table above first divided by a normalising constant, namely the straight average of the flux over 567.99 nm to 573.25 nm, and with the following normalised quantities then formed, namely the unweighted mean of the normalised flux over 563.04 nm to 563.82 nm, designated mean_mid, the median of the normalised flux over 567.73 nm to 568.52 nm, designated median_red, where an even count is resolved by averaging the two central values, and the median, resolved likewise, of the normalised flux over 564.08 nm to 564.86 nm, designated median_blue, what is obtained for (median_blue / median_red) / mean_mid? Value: 0.98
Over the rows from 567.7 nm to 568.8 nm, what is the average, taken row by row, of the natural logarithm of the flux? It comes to 1.81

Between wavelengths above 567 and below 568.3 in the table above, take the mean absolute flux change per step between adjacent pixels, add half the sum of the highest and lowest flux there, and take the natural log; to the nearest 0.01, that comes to 1.92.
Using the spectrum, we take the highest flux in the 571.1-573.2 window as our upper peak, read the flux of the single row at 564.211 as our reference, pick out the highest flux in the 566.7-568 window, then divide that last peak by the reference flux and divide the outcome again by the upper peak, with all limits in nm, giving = 0.168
